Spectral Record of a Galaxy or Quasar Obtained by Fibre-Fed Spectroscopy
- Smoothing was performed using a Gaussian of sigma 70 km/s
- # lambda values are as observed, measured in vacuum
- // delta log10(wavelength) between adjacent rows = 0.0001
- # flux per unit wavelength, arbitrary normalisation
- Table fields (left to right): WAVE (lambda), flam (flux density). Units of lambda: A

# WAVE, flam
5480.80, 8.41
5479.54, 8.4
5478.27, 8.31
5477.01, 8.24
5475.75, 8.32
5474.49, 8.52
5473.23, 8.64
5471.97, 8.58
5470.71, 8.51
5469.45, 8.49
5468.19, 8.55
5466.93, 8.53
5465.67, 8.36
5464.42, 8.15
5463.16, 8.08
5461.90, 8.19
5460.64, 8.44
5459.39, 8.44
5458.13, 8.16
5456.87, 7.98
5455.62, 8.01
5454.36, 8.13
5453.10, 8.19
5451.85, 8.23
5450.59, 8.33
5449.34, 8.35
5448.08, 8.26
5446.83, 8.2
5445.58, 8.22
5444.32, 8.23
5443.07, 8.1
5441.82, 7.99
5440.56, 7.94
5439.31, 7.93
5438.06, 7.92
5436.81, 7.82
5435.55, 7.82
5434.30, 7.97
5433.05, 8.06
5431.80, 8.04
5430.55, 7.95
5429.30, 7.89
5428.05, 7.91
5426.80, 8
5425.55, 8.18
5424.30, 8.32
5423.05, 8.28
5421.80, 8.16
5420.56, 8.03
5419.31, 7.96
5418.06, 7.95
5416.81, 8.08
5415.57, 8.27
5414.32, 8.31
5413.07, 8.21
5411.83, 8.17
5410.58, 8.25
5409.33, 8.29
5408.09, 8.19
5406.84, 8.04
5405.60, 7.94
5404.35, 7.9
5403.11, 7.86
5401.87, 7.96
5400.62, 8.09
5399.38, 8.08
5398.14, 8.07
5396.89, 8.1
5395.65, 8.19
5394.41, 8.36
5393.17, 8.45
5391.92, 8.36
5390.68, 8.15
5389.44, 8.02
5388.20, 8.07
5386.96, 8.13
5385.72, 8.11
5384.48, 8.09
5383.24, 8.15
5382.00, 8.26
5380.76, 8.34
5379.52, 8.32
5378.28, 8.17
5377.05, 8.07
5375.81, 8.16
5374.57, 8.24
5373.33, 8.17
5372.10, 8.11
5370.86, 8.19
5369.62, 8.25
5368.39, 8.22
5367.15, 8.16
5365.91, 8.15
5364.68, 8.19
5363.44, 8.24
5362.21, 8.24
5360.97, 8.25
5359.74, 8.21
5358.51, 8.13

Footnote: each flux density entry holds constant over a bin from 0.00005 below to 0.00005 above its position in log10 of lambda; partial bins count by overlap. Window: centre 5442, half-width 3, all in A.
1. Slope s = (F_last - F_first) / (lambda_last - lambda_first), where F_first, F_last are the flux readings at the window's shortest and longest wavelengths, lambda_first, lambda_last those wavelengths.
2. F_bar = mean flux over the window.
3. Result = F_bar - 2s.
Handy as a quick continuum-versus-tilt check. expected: 7.92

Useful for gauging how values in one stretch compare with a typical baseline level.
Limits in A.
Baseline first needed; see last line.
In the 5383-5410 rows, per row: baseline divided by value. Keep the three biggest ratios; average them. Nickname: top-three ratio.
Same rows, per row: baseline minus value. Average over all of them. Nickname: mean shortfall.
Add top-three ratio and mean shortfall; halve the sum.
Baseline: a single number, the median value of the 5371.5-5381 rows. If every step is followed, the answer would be 0.543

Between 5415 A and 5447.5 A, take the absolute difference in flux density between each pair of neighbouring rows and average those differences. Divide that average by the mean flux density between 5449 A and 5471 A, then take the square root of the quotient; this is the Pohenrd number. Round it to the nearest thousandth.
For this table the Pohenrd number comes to 0.098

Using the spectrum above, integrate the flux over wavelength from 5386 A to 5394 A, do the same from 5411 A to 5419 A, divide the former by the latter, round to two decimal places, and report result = 1.00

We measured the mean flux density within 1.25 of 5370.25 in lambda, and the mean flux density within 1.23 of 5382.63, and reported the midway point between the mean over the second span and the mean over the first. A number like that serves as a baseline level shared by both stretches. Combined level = 8.21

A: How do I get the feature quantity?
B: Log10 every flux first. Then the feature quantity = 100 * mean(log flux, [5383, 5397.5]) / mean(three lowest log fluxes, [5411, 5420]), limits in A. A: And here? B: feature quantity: 101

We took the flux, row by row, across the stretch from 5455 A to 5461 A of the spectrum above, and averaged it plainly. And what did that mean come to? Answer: 8.21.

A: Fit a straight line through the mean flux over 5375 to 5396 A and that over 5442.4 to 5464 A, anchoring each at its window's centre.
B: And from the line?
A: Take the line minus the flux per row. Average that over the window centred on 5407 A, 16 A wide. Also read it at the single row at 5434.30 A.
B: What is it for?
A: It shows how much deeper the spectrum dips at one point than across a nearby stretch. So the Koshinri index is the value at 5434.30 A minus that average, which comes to 0.13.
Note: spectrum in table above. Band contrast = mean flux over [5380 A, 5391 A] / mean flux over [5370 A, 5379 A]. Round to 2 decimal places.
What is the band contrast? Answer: 1.00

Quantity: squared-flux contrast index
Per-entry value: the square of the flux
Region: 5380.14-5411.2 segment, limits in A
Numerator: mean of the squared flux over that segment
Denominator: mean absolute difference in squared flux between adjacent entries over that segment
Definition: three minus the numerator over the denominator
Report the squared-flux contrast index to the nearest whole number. -47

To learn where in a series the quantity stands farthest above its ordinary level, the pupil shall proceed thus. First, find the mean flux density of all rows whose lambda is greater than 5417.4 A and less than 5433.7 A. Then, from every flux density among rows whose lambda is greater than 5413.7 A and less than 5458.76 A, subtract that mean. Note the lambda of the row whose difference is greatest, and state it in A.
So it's 5449.34 A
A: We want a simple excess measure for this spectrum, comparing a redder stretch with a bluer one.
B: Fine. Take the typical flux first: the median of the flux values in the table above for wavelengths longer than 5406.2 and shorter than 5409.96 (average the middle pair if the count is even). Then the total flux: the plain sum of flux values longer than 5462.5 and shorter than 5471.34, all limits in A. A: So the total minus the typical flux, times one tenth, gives 5.0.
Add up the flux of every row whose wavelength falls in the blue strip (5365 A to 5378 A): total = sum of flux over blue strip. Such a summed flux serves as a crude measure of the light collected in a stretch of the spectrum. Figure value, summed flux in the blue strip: 81.7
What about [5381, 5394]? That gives 81.8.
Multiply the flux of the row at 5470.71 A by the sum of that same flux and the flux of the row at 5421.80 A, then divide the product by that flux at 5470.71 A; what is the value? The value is 16.7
